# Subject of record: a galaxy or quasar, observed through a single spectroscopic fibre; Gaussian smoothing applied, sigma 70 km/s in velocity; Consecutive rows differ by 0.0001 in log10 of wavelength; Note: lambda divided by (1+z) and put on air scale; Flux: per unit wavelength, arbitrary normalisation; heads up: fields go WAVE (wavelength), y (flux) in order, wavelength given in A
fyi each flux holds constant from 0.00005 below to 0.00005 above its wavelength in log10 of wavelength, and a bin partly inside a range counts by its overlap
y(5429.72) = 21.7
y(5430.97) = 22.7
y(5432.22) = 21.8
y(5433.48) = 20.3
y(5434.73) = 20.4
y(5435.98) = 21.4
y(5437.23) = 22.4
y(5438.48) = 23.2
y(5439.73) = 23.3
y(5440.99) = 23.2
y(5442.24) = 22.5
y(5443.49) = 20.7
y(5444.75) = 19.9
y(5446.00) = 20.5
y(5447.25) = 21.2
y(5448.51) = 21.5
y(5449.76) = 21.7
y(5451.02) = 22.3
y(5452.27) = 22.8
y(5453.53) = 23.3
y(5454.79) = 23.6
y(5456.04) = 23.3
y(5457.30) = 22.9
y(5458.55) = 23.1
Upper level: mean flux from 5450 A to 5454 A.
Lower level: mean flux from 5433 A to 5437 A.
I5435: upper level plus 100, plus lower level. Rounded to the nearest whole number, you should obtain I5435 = 144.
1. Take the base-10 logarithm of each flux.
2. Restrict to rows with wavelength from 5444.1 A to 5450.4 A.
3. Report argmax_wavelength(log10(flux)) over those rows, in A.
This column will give 5449.76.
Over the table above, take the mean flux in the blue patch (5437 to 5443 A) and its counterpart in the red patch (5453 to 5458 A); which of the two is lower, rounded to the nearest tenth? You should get 22.9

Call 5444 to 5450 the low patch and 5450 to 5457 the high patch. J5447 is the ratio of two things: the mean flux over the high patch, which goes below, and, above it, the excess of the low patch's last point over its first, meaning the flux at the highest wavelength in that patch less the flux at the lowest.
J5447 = 0.078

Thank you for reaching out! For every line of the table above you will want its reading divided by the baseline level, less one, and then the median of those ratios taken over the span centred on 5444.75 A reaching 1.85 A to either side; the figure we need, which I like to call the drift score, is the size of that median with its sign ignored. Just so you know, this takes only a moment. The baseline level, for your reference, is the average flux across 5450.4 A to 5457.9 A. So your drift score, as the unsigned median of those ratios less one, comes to 0.11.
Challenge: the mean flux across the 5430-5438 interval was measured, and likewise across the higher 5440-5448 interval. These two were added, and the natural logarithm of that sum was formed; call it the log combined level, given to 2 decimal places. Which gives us 3.76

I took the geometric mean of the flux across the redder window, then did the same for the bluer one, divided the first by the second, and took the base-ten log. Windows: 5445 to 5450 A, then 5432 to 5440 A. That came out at -0.012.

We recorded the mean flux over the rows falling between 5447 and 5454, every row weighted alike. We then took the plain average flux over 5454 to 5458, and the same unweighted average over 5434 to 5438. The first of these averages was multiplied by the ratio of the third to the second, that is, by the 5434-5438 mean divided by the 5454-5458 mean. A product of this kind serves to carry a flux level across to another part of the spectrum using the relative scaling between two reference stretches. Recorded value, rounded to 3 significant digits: 20.4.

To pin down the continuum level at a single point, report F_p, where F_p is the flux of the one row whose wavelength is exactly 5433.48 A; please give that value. 20.3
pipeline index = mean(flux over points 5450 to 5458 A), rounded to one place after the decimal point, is 23.0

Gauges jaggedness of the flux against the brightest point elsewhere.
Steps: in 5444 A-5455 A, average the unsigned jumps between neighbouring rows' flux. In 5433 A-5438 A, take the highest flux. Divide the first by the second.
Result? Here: 0.0206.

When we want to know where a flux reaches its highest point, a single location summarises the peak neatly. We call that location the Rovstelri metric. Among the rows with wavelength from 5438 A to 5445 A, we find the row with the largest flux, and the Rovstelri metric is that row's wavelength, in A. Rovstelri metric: 5439.73 A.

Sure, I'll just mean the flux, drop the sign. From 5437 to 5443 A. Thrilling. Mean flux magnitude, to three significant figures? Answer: 22.9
